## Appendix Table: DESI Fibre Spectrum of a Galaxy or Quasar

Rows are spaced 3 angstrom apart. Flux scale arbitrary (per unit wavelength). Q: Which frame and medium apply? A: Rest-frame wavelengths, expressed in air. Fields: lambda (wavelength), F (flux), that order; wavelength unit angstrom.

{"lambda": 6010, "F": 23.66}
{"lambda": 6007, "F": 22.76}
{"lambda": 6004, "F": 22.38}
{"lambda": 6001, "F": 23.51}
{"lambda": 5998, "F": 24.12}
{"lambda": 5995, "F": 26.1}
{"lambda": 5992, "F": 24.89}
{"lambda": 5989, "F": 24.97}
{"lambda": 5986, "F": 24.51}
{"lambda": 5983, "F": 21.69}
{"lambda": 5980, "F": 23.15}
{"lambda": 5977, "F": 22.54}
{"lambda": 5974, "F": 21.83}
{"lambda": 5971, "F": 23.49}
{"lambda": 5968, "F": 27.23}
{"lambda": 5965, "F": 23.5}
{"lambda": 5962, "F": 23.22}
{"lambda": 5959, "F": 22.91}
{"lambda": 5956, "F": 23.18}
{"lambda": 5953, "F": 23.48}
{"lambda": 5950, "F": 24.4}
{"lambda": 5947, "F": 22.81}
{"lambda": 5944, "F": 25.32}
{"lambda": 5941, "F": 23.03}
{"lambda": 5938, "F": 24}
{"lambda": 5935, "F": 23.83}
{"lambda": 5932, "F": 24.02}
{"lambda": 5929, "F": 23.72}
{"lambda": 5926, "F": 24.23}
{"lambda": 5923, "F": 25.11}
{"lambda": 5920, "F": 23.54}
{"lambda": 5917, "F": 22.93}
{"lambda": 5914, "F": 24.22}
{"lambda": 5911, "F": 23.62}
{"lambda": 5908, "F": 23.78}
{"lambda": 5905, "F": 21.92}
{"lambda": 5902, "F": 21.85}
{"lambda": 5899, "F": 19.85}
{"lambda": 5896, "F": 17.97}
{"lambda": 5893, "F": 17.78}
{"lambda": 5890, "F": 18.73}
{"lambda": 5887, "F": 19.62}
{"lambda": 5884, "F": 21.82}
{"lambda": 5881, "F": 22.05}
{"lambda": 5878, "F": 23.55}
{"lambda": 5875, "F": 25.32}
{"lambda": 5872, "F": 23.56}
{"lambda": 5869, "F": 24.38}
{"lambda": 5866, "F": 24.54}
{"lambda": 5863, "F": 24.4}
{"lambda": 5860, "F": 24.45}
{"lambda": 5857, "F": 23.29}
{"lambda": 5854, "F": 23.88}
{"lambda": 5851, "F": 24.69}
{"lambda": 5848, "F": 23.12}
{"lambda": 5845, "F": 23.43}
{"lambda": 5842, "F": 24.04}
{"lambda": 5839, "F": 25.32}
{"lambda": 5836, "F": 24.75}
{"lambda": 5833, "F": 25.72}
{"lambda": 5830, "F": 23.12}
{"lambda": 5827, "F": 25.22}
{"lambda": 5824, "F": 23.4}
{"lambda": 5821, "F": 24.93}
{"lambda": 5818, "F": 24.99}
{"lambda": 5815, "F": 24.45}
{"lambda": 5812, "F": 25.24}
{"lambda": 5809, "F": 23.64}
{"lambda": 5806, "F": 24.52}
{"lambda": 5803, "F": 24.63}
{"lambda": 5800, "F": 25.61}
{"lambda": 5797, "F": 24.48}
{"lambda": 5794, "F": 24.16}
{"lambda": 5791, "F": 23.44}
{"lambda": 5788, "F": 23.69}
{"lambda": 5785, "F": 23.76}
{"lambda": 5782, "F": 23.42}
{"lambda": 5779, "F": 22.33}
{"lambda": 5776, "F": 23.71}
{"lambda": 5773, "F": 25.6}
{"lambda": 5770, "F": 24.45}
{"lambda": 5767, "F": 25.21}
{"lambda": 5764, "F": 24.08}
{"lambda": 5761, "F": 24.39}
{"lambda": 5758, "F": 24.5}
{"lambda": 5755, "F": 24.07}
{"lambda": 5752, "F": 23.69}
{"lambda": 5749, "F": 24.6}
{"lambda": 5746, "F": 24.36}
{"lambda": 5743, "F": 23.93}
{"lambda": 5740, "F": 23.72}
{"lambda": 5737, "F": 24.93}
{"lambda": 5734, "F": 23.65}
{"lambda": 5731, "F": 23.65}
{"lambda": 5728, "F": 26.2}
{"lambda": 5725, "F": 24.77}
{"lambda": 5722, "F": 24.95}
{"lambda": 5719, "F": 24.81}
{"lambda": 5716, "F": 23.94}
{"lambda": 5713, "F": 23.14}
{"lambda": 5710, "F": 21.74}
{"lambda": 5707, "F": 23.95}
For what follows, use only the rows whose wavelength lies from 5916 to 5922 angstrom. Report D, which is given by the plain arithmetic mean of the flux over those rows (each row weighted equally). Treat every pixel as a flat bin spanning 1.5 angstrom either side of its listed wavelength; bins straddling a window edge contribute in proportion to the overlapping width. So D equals 23.2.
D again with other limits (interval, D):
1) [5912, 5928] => 24.0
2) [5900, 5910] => 22.5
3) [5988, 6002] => 24.7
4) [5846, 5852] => 23.9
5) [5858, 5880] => 24.3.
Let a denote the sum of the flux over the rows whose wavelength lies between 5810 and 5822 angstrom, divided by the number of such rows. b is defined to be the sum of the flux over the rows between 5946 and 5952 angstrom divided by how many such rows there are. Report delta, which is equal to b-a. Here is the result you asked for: -1.30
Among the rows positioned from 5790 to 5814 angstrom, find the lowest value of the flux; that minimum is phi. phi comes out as 23.44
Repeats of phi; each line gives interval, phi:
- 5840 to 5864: 23.12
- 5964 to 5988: 21.69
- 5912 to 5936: 22.93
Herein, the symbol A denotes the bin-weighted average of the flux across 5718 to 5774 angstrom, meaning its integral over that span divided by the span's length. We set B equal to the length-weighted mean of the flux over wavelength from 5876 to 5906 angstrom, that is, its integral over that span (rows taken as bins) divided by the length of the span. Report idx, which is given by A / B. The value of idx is 1.19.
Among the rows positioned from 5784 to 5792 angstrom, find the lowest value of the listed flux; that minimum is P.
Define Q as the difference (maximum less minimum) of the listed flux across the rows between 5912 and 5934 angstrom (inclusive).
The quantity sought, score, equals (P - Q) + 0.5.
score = 21.8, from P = 23.44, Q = 2.2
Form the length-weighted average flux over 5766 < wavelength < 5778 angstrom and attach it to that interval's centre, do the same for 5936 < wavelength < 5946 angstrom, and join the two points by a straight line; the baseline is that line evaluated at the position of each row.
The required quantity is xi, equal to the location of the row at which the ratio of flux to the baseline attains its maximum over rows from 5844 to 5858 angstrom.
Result 5851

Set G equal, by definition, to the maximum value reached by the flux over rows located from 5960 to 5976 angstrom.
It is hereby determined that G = 27.23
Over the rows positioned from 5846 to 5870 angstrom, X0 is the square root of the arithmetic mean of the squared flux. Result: 24.1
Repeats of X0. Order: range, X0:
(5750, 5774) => 24.5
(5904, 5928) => 23.7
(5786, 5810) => 24.3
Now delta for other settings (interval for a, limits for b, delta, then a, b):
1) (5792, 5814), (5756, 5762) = -0.17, 24.6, 24.4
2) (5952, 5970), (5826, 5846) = 0.59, 23.9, 24.5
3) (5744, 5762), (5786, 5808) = 0.09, 24.3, 24.4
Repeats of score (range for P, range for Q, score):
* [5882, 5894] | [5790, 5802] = 16.1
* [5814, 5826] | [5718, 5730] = 22.5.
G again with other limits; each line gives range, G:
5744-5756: 24.6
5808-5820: 25.24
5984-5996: 26.1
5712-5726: 24.95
